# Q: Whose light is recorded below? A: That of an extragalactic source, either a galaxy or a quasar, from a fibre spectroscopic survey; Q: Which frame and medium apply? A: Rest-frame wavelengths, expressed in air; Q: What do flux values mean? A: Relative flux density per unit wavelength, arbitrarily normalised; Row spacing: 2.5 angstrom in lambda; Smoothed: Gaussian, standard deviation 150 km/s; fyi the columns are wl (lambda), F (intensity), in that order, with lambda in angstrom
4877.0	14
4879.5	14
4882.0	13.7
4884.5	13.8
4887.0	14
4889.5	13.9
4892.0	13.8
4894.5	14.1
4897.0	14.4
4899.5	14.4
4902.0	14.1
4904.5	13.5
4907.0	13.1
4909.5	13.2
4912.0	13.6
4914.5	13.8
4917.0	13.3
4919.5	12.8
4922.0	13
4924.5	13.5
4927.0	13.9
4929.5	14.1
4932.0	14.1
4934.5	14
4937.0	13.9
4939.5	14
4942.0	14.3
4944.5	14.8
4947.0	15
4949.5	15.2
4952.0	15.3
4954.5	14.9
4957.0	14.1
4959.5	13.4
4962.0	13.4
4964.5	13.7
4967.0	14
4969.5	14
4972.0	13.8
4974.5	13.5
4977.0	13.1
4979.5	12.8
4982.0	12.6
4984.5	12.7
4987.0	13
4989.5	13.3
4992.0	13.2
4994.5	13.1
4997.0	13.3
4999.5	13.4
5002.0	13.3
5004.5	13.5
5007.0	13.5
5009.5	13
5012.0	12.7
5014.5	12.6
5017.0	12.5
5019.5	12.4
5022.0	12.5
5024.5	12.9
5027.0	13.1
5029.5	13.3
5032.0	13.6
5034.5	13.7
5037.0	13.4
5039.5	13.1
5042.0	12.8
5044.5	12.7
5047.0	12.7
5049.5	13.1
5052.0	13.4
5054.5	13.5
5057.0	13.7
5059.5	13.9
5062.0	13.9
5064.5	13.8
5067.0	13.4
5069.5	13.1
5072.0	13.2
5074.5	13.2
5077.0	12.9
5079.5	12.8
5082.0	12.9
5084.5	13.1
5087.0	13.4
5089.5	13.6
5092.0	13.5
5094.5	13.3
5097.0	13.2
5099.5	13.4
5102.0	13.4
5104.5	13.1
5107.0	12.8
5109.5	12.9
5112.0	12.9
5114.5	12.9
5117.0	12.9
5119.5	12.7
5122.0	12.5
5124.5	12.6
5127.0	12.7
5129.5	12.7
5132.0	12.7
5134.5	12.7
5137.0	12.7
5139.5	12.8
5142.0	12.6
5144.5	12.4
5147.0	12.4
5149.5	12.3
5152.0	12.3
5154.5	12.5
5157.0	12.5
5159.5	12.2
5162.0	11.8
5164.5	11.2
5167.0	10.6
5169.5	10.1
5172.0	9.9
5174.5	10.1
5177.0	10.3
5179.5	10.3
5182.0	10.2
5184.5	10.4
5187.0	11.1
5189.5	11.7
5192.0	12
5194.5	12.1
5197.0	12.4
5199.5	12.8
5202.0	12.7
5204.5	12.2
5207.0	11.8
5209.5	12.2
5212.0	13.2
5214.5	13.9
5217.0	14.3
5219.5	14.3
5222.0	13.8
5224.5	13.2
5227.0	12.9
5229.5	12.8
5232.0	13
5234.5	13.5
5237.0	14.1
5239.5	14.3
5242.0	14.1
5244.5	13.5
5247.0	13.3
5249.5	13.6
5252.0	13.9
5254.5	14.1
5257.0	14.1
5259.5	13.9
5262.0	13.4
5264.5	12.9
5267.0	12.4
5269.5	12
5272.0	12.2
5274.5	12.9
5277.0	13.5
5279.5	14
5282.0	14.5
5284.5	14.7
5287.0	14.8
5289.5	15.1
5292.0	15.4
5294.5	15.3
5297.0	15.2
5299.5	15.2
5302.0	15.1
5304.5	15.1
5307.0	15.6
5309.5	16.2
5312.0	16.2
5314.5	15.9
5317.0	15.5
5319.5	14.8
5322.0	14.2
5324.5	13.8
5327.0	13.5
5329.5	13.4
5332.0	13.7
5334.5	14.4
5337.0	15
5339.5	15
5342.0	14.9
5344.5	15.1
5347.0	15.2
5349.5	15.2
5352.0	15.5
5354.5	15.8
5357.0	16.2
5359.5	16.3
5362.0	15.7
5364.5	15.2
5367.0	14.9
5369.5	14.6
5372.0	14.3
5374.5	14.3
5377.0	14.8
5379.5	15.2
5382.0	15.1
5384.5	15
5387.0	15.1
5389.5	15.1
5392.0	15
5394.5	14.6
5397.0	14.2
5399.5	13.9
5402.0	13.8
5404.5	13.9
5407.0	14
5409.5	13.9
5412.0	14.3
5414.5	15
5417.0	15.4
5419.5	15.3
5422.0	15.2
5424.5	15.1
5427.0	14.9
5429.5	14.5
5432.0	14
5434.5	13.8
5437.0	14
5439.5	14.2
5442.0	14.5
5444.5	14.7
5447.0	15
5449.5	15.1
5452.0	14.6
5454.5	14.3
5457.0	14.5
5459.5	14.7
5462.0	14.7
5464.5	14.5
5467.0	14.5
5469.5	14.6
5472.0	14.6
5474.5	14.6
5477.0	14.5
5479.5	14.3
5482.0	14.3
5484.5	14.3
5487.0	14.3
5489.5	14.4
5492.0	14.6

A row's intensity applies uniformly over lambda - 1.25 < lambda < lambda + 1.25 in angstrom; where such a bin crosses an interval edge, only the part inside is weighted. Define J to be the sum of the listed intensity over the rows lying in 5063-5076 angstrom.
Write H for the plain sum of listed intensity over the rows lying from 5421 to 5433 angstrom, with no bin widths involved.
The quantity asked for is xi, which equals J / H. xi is 0.91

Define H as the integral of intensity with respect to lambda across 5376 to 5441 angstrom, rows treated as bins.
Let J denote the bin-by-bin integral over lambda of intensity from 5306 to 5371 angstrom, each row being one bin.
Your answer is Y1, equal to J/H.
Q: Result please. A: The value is 1.03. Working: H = 948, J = 979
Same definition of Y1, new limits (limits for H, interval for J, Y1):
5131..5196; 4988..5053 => 1.13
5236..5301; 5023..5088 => 0.95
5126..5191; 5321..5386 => 1.27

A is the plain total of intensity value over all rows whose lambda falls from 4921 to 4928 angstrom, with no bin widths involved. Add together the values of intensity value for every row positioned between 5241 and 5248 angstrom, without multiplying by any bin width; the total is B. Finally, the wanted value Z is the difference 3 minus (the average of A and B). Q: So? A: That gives -38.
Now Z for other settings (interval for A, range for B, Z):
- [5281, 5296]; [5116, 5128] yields -74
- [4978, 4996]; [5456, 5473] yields -93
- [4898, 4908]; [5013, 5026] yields -56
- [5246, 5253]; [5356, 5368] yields -57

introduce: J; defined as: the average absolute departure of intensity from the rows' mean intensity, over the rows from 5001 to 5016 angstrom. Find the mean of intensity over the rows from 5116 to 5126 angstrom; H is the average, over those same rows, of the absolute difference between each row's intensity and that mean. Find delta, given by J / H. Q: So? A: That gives 2.7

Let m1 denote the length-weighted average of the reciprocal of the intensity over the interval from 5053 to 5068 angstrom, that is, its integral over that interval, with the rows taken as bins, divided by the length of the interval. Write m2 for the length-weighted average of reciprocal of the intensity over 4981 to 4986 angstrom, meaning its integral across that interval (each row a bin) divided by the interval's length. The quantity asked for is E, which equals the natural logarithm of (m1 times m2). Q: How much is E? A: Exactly -5.16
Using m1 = 0.0730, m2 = 0.0789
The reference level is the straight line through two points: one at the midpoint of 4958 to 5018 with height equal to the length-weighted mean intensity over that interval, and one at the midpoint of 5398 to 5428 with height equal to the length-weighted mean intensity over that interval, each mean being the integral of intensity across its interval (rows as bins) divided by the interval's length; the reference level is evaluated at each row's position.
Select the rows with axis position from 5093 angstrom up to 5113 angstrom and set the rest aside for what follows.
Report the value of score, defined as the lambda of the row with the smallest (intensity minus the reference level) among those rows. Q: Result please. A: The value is 5107.0 angstrom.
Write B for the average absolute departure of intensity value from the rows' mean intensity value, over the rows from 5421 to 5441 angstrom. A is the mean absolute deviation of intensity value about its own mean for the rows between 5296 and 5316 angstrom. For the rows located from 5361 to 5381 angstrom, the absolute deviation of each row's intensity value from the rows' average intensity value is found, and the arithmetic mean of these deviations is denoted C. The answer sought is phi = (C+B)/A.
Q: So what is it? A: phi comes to 2.0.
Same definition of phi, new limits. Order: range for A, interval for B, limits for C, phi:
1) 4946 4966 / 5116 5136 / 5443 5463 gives 0.3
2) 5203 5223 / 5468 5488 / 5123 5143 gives 0.2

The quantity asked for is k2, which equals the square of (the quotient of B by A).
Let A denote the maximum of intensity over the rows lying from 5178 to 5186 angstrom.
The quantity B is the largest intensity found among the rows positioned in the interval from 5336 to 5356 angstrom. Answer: 2.3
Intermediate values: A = 10.4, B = 15.8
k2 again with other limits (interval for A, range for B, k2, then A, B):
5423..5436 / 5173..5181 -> 0.5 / 15.1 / 10.3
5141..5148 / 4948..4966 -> 1.5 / 12.6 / 15.3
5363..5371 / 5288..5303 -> 1.0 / 15.2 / 15.4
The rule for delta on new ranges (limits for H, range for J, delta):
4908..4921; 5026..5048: 1.1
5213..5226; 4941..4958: 1.1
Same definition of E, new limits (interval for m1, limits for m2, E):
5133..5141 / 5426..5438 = -5.20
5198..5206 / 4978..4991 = -5.08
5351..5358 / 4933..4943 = -5.40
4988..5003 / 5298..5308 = -5.31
